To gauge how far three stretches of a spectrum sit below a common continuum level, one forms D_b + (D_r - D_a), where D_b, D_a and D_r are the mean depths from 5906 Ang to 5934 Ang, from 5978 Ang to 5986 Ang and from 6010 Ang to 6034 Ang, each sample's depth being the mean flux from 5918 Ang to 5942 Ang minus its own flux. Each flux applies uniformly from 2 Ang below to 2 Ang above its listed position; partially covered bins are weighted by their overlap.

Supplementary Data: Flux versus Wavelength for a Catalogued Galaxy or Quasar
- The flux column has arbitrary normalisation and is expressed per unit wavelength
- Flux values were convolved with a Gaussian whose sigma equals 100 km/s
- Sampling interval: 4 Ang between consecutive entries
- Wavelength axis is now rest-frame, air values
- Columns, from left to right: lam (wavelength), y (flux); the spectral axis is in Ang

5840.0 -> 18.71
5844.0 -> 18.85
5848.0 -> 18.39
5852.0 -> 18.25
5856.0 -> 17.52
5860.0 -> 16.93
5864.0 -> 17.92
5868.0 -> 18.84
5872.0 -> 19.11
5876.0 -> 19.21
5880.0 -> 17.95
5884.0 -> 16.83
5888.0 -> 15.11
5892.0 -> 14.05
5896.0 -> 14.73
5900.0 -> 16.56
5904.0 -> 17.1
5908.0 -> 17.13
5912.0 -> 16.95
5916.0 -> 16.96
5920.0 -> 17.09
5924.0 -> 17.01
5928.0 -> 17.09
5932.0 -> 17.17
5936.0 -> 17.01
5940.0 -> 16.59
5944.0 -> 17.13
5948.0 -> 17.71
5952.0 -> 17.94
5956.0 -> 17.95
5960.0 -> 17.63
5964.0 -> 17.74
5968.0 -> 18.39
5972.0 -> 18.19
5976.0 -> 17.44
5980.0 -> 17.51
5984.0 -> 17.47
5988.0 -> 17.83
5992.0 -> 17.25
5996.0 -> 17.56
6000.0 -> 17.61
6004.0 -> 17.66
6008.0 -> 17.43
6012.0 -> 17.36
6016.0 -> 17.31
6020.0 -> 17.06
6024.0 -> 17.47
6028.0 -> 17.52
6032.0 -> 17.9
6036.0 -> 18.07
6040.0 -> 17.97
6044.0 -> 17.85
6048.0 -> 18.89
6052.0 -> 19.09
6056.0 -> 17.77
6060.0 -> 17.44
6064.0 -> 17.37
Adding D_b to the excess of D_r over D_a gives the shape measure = -0.01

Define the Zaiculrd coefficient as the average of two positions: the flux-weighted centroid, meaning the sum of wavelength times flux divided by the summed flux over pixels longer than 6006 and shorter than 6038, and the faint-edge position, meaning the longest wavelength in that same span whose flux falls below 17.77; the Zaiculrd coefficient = 6025.1 Ang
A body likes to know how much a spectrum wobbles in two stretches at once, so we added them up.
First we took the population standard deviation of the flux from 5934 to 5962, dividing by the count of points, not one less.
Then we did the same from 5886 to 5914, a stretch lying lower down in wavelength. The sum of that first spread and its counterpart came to 1.7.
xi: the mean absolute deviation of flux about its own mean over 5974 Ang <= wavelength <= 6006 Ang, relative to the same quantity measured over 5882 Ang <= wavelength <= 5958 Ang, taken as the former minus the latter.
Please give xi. -0.58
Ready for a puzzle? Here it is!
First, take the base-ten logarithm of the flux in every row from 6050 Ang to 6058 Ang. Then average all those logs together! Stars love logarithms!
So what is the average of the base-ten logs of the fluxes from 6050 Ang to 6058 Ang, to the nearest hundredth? 1.27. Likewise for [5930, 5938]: 1.23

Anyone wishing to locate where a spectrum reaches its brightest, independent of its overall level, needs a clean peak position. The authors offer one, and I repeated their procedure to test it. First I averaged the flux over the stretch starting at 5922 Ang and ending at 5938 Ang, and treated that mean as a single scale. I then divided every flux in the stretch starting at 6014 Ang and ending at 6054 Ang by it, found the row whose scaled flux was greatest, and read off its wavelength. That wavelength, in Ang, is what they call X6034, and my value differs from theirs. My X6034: 6052.0 Ang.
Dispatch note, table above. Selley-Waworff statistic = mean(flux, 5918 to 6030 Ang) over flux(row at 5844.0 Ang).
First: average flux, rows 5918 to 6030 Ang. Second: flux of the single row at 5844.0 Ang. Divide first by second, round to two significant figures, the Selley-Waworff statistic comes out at 0.93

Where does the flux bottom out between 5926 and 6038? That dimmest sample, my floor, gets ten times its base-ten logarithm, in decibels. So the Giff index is 12.20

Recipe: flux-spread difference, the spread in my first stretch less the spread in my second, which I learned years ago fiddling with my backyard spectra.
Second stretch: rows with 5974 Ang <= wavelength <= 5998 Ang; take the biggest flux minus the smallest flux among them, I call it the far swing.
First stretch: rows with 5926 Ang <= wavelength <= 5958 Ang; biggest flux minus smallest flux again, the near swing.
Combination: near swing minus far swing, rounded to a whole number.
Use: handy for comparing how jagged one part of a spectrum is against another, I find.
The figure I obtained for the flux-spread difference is 1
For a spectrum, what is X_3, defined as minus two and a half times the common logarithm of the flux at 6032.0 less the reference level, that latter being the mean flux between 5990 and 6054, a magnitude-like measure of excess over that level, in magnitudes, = 2.1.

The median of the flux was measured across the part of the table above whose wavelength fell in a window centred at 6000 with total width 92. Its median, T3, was 17.6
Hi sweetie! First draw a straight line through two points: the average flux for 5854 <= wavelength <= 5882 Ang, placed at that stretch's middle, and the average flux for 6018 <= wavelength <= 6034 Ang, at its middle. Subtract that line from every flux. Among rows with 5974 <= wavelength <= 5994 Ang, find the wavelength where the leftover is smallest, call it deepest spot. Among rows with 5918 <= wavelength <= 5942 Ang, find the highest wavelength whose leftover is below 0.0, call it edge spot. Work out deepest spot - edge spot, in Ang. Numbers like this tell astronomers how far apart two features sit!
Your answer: 52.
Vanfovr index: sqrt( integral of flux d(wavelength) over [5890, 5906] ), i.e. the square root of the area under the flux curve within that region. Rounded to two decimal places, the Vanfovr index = 15.80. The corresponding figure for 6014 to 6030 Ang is 16.66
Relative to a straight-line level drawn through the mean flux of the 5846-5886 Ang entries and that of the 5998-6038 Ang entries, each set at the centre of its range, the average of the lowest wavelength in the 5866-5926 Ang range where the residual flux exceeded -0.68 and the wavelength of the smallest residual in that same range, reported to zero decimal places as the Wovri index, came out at 5880 Ang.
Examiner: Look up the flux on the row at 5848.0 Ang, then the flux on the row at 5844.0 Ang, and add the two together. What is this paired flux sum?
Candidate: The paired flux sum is 37.2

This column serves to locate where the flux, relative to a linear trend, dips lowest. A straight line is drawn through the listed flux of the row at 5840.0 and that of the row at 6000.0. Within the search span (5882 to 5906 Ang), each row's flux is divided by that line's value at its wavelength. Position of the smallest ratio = 5892.0 Ang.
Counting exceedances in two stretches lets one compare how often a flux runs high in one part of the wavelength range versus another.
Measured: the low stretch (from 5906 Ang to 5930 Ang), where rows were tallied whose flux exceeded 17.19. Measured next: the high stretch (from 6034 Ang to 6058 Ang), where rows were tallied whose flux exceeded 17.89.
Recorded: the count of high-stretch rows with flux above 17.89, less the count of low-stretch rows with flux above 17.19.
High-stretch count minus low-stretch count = 4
